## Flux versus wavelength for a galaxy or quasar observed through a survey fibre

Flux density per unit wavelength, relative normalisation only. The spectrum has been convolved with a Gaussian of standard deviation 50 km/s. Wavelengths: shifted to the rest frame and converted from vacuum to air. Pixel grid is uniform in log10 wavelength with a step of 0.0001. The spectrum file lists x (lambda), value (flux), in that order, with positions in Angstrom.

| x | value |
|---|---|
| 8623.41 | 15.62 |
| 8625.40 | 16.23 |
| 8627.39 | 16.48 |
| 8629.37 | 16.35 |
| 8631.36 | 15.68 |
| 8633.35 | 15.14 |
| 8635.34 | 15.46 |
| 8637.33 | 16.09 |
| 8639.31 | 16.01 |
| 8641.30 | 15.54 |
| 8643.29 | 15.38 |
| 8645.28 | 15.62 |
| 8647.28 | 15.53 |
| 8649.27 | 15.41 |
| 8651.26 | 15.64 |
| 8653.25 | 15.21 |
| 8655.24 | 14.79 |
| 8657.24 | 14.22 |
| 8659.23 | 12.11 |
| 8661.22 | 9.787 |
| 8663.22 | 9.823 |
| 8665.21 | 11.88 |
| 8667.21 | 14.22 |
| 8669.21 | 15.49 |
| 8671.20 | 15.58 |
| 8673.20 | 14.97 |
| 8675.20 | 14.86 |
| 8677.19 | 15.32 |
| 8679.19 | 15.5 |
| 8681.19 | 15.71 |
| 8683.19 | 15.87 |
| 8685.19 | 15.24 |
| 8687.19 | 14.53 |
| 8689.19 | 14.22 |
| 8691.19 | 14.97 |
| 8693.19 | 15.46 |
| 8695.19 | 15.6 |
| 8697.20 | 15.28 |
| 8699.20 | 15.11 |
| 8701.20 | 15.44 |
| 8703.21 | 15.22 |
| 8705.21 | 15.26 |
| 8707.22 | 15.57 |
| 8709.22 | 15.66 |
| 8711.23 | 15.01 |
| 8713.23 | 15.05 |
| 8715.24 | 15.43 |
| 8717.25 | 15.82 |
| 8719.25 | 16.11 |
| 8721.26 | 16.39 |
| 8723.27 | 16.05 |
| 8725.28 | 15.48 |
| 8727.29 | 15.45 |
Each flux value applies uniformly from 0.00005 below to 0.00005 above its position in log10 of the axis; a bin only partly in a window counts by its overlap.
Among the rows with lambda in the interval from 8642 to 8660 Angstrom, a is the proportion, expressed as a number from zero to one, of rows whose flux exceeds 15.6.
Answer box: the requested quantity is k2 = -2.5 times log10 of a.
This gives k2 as 1.6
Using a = 0.22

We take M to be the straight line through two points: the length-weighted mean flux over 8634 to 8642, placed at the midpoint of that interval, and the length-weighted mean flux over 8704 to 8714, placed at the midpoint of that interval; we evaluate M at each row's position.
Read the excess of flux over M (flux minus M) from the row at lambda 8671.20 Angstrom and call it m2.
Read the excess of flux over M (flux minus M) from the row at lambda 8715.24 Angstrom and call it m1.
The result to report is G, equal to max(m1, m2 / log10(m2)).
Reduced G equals 0.15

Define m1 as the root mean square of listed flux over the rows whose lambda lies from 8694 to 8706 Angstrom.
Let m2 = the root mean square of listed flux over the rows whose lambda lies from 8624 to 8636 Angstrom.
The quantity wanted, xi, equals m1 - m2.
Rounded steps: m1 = 15.3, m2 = 15.9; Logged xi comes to -0.6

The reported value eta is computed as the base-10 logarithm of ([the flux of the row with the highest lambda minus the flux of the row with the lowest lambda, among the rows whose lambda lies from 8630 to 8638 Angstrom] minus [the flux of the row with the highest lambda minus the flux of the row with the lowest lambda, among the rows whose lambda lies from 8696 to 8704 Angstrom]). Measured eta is -0.3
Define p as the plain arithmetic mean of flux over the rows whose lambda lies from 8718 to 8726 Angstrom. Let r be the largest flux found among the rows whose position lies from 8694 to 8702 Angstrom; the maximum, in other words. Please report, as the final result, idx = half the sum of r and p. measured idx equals 15.8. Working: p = 16.0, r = 15.6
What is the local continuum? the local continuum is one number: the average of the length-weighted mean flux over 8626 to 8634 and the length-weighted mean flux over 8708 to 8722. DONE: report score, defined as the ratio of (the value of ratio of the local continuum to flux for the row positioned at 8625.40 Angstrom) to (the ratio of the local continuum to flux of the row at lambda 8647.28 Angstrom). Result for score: 0.96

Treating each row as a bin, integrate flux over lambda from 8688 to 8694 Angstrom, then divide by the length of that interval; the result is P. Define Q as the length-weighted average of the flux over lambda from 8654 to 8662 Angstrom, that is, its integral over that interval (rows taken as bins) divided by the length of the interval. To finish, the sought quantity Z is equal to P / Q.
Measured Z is 1.15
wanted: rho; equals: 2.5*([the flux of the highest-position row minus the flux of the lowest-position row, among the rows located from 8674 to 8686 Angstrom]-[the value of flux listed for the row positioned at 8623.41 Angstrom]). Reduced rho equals -38.1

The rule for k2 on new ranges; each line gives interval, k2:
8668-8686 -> 1.6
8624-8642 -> 0.4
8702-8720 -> 1.2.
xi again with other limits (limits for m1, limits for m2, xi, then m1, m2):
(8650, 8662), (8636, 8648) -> -1.9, 13.8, 15.7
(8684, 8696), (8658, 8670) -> 2.6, 15.0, 12.4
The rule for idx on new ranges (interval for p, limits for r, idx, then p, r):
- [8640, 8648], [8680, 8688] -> 15.7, 15.5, 15.87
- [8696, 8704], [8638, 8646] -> 15.6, 15.3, 16.01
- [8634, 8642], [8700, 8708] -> 15.7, 15.8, 15.57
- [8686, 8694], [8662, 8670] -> 15.1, 14.8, 15.49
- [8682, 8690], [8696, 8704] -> 15.2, 15.0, 15.44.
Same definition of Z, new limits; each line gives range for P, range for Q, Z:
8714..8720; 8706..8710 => 1.01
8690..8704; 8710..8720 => 0.99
